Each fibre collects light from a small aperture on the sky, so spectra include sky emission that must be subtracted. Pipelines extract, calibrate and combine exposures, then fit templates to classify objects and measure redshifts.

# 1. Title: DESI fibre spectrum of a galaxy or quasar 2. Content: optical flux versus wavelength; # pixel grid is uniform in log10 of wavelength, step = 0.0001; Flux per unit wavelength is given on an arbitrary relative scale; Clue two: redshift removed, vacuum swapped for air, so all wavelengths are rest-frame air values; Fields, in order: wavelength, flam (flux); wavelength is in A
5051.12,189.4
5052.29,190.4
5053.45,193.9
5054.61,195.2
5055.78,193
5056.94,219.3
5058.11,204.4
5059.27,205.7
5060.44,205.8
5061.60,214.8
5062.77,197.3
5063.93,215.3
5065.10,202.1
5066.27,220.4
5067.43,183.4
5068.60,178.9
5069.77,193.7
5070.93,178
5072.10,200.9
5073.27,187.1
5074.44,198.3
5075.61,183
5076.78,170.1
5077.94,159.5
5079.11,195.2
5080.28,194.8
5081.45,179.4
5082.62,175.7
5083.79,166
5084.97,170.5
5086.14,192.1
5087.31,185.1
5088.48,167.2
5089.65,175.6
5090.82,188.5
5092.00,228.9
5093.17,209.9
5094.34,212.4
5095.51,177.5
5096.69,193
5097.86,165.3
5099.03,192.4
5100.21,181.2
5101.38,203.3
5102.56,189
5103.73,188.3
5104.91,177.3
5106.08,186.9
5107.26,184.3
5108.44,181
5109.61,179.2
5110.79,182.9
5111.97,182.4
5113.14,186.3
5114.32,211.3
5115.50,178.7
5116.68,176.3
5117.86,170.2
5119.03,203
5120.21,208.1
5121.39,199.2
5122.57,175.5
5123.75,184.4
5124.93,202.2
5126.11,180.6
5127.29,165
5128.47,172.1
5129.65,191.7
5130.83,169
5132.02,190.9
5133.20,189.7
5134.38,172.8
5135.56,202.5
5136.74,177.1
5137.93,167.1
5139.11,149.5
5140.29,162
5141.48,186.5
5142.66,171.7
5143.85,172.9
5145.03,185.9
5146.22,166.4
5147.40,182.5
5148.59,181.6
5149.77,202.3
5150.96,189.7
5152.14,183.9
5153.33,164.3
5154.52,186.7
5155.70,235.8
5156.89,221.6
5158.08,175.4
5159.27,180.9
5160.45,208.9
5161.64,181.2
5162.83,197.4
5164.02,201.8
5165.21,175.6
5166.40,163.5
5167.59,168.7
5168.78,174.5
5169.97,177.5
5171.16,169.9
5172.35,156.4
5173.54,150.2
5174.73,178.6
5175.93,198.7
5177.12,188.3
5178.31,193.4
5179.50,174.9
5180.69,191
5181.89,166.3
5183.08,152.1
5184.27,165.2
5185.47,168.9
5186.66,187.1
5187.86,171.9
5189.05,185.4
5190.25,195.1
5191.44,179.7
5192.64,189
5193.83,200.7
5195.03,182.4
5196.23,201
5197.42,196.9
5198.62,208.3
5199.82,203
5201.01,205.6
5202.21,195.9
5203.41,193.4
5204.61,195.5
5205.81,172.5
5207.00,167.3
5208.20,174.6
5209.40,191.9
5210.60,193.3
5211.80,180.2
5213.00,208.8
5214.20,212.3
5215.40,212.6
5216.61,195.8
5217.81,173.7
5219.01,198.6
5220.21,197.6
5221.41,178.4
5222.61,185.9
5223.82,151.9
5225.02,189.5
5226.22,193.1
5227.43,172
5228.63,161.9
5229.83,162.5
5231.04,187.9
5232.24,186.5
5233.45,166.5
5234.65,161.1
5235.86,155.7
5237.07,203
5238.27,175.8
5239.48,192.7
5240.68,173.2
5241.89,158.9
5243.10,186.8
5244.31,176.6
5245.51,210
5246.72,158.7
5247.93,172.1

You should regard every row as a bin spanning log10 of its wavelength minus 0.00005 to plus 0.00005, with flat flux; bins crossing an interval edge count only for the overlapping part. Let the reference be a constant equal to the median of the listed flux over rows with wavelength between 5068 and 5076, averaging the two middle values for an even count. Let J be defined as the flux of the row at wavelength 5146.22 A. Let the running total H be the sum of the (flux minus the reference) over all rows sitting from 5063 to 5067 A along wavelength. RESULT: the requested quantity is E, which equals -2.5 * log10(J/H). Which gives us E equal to -0.8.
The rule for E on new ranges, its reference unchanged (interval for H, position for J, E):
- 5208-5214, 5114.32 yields -3.0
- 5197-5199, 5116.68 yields -1.9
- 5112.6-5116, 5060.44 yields -2.8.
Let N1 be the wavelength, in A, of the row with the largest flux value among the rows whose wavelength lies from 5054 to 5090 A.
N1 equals 5066.27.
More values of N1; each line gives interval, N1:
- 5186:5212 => 5198.62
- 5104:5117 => 5114.32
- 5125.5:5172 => 5155.70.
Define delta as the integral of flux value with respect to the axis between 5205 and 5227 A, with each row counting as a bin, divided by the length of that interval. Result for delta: 188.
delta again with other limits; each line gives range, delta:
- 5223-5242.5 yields 175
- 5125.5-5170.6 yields 182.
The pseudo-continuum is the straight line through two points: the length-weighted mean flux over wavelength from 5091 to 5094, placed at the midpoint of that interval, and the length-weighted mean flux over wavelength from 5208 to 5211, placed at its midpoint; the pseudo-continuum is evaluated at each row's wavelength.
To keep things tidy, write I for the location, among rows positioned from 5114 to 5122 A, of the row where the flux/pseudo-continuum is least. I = 5117.86 A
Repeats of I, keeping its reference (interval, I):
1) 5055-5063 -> 5055.78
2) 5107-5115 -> 5109.61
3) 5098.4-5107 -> 5104.91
